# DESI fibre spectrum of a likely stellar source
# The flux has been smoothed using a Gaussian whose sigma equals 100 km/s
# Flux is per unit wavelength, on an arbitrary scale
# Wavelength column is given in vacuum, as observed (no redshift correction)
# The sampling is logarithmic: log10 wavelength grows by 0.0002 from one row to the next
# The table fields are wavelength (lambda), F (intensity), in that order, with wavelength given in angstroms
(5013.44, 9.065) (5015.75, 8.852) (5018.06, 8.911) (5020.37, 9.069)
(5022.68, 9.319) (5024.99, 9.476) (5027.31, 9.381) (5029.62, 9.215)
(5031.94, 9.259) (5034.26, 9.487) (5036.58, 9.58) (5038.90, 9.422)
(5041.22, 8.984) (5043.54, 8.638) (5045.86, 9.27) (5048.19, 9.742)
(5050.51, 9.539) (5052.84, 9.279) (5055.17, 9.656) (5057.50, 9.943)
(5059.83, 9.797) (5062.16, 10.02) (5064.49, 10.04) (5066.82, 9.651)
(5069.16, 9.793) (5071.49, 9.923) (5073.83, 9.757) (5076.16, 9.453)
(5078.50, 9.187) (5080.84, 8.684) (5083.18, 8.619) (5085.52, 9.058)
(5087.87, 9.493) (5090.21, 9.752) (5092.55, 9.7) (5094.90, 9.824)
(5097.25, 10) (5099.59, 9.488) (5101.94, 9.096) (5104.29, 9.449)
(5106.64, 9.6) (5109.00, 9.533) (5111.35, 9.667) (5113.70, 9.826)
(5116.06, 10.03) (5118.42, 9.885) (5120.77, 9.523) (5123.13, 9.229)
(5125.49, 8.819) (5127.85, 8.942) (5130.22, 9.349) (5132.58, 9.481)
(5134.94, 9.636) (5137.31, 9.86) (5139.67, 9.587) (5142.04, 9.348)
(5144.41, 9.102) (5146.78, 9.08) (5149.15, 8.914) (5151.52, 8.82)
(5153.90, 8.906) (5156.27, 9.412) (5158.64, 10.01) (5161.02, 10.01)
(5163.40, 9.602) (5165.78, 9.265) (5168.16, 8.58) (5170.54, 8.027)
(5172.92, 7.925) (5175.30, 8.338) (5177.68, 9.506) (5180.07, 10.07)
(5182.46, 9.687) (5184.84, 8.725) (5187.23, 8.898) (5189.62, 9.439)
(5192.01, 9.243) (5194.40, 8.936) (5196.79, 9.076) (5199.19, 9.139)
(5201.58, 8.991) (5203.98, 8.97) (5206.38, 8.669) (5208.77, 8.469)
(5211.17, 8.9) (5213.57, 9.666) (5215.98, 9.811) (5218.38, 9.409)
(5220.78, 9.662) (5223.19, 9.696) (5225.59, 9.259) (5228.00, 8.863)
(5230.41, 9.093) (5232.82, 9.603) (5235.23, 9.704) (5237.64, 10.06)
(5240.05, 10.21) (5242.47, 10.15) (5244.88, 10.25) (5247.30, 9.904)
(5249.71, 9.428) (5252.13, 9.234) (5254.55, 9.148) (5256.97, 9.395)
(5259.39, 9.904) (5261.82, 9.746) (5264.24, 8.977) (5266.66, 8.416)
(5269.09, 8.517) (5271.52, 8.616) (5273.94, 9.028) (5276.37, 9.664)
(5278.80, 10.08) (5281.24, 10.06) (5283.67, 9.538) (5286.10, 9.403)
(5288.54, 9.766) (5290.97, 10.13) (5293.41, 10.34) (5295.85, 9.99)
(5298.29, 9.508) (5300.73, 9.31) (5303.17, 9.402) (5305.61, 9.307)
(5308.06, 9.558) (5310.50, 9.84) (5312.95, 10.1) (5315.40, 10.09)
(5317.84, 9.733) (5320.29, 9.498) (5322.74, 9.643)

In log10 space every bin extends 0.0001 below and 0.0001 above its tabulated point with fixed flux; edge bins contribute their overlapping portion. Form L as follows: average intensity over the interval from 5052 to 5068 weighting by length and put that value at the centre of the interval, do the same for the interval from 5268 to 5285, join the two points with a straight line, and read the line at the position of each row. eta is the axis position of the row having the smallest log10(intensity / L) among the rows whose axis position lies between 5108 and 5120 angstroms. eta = 5109.00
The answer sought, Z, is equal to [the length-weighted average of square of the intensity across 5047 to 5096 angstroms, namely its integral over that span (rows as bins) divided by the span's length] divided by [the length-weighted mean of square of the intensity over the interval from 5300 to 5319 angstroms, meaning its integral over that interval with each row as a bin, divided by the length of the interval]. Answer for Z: 0.98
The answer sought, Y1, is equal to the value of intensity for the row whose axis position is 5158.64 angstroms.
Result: 10.01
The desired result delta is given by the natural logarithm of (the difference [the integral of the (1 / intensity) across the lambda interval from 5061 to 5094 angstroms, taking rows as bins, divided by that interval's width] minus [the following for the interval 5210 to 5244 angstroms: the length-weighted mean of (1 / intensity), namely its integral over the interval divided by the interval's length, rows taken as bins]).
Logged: -7.1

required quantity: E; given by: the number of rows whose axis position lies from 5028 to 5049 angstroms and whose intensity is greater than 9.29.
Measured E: 4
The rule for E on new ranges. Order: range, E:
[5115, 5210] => 17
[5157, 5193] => 7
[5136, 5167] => 7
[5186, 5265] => 17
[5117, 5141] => 7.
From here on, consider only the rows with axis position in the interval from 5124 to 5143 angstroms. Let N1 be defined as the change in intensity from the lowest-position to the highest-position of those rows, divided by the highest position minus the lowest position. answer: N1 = 0.03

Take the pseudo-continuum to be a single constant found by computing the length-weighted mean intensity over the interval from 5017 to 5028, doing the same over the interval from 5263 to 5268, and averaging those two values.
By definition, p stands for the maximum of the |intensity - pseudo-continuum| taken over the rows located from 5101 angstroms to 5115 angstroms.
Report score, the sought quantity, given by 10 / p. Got 11.7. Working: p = 0.9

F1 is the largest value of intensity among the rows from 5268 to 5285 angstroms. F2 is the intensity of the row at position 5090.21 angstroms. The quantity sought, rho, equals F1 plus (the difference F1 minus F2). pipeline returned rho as 10.4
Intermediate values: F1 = 10.08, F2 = 9.752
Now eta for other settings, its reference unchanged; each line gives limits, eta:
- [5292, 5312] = 5300.73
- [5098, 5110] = 5101.94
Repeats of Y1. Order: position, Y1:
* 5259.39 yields 9.904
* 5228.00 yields 8.863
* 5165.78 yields 9.265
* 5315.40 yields 10.09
